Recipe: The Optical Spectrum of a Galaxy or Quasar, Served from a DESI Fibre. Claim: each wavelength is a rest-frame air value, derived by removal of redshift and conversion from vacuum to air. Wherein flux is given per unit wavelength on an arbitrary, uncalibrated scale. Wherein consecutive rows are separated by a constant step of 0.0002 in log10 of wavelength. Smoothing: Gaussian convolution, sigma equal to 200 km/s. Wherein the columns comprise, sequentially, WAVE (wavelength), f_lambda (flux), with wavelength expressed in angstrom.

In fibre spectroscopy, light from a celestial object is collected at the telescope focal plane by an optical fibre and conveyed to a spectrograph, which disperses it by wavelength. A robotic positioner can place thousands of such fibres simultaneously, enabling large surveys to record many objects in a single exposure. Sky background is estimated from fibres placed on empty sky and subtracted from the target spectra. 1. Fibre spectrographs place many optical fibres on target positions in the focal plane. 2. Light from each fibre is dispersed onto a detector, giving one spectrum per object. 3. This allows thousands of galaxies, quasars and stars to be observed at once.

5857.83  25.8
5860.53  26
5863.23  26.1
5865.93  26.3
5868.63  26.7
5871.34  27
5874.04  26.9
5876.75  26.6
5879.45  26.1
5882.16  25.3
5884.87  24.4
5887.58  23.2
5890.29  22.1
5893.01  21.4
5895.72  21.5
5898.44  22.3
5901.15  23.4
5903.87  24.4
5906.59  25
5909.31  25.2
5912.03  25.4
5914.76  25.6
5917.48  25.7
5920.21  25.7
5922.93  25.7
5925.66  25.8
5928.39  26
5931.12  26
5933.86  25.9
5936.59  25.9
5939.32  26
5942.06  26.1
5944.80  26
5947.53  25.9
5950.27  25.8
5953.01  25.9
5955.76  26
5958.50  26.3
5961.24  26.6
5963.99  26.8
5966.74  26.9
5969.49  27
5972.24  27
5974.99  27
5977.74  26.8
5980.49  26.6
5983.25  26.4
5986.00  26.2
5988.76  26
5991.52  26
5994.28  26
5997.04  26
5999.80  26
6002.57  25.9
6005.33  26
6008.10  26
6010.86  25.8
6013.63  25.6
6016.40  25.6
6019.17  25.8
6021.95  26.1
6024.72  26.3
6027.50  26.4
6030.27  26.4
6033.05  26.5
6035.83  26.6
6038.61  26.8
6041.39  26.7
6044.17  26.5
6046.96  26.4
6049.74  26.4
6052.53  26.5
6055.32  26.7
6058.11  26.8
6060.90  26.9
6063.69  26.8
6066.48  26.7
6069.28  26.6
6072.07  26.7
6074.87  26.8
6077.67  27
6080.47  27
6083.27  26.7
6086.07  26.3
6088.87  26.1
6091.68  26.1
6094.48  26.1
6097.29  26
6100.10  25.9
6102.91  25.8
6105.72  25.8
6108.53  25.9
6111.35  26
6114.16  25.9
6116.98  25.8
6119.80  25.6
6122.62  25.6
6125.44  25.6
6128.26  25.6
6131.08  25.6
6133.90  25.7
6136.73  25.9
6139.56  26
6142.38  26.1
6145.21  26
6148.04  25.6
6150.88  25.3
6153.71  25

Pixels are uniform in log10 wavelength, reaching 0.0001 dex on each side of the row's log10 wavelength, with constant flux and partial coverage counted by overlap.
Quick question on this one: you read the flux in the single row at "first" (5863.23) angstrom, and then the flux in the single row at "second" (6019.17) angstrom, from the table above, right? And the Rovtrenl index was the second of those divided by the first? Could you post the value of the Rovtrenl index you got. 0.99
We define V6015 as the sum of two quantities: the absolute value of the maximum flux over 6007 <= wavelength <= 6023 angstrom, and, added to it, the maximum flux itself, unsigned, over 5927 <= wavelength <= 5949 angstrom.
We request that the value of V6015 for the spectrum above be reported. 52.2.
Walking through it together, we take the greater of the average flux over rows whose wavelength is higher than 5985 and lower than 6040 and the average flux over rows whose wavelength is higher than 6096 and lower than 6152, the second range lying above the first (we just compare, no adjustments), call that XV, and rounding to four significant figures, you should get 26.10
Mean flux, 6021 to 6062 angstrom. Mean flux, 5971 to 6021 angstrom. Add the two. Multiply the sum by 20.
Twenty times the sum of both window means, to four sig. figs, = 1054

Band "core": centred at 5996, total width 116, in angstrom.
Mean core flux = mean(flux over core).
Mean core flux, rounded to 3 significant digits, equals 26.3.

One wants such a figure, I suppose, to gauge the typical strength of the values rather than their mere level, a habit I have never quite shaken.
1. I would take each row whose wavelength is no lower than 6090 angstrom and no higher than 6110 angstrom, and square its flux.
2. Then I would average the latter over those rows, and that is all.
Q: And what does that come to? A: 673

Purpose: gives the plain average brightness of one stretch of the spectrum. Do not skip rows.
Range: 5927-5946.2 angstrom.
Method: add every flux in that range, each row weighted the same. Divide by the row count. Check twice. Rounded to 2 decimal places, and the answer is 25.99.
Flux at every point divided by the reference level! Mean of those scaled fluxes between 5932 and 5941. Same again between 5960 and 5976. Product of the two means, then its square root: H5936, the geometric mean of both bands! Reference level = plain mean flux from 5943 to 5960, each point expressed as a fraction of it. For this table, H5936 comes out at 1.02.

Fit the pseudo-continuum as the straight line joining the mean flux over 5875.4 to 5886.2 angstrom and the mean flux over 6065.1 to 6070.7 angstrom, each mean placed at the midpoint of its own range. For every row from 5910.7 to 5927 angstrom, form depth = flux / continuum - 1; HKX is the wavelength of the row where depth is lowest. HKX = 5912.03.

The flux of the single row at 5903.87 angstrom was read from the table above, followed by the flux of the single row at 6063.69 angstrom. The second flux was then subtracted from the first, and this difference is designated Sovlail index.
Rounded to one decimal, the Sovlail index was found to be -2.4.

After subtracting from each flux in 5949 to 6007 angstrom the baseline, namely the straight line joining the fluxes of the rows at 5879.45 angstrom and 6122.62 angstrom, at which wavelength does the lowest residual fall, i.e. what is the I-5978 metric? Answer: 5950.27 angstrom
